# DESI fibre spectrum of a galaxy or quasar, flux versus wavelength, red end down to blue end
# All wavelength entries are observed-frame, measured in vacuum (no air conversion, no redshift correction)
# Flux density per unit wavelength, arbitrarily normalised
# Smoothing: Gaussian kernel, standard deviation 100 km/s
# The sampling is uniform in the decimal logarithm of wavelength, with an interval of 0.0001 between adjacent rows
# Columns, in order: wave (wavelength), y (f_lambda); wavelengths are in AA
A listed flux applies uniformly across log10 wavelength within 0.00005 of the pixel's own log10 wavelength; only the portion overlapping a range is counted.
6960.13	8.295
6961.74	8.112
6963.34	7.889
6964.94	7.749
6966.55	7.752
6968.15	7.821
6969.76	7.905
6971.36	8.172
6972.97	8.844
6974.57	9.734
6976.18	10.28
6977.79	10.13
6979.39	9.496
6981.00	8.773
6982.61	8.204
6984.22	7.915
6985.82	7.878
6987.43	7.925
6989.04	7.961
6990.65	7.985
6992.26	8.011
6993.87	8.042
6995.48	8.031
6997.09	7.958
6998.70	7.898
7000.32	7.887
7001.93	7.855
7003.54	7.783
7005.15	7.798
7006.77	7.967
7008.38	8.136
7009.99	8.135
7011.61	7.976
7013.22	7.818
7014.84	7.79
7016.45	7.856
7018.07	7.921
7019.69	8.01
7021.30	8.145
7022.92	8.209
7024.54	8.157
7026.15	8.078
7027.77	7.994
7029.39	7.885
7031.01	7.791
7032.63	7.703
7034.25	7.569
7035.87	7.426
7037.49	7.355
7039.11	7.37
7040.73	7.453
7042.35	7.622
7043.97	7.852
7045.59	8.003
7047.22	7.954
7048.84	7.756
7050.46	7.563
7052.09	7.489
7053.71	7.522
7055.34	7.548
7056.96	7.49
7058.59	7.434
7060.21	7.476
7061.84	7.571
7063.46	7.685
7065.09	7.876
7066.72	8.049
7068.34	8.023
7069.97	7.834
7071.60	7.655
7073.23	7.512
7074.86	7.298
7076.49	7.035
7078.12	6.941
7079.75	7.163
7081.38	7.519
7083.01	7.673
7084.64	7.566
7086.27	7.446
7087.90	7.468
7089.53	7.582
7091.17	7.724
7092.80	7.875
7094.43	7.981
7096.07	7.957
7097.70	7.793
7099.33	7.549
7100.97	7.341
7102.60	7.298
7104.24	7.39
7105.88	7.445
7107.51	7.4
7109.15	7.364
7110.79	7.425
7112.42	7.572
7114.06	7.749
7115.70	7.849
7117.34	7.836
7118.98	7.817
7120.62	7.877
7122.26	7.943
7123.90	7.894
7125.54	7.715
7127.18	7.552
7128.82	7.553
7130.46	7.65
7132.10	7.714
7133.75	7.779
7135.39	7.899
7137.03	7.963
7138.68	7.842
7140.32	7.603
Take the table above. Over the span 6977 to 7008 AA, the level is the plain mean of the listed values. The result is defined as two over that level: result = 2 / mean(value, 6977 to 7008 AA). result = 0.244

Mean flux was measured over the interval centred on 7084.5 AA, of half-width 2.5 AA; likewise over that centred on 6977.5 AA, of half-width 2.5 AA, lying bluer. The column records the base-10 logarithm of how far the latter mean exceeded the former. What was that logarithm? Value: 0.38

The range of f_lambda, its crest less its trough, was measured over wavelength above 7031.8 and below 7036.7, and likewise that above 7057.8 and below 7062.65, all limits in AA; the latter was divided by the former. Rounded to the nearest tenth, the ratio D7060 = 0.5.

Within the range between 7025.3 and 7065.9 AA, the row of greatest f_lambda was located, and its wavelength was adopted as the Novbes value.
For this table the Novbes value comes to 7026.15 AA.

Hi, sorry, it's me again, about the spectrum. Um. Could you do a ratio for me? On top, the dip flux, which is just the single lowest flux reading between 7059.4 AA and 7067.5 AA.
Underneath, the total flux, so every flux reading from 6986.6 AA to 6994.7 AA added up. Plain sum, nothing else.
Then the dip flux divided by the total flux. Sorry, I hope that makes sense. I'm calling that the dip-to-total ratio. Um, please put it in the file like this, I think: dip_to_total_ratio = 0.187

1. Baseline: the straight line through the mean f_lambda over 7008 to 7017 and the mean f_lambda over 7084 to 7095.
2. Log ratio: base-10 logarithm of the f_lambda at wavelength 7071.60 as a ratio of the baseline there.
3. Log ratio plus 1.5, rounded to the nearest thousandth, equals 1.496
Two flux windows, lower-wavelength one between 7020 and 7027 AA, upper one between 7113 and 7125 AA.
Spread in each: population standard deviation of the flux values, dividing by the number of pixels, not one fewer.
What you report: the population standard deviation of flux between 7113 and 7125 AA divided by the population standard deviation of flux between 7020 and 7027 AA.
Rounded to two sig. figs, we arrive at 1.2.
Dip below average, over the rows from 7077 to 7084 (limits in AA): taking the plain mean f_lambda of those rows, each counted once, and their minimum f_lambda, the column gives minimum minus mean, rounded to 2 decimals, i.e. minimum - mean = -0.38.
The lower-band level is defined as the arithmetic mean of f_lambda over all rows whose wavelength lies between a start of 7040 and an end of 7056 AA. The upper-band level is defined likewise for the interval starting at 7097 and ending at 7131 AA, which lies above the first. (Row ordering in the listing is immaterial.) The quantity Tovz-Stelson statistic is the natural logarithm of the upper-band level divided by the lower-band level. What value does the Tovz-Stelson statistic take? -0.01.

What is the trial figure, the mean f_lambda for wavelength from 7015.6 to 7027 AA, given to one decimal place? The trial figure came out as 8.1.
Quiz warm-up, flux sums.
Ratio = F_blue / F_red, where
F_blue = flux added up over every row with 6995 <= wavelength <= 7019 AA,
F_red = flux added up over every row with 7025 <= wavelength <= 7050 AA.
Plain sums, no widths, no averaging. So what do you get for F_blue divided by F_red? 1.03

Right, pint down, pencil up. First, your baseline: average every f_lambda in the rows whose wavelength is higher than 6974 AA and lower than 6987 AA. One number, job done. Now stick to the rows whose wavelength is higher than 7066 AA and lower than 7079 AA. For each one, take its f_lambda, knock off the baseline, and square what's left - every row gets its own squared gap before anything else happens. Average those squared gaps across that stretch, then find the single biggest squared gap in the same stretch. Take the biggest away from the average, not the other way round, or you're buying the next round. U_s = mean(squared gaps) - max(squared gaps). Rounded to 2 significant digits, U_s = -2.0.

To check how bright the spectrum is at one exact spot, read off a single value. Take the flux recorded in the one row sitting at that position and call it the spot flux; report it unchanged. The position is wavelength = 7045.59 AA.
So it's 8.003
